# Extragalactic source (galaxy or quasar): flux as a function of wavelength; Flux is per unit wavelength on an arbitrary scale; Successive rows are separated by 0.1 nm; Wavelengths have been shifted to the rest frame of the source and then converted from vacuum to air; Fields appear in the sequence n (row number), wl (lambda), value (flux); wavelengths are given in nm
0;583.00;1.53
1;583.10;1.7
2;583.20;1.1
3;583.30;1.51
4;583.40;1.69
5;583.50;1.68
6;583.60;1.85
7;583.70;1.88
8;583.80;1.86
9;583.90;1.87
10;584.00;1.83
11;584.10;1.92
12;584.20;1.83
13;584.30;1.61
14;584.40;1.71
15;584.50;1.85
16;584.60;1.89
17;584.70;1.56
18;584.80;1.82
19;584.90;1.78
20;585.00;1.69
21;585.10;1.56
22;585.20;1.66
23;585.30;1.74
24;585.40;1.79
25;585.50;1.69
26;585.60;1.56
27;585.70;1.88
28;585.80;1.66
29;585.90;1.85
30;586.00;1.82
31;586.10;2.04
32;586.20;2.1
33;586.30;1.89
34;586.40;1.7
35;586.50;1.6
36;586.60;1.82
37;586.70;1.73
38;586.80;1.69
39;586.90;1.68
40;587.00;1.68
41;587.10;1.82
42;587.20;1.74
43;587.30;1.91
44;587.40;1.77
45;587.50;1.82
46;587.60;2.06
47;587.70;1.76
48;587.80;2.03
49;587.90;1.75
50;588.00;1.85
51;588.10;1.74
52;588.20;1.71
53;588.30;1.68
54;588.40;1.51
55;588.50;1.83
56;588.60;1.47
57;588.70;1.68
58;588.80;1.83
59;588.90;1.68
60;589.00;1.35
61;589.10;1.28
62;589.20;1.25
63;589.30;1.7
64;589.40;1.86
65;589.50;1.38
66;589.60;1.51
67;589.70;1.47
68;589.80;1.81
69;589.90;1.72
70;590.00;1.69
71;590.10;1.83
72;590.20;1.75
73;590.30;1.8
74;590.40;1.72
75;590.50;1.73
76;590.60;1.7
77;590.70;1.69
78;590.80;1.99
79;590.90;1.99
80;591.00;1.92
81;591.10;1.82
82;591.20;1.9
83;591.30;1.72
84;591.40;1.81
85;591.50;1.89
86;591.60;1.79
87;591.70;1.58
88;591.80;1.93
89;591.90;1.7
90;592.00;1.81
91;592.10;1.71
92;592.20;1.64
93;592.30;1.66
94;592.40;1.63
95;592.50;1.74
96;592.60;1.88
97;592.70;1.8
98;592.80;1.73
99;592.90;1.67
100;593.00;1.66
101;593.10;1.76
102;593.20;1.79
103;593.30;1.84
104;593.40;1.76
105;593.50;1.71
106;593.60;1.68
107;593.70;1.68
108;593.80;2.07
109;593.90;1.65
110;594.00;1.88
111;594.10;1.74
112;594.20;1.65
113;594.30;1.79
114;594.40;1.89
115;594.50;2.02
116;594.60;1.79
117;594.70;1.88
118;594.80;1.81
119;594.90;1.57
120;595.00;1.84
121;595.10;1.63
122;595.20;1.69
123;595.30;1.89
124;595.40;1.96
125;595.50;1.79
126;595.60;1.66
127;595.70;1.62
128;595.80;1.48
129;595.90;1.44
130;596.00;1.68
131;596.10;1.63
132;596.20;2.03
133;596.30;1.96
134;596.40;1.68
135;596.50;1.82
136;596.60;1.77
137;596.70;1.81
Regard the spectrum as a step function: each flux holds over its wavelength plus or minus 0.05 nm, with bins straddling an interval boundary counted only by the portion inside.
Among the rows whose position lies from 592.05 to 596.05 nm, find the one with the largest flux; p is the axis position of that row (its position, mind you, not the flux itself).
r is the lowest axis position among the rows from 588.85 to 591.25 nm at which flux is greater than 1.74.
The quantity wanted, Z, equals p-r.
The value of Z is 4.40 nm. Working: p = 593.80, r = 589.40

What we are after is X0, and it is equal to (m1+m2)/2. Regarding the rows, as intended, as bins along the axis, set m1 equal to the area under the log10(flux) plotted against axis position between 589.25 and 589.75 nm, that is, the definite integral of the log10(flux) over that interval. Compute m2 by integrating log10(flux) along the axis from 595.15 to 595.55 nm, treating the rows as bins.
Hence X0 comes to 0.102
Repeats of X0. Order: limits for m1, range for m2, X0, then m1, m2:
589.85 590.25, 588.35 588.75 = 0.090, 0.097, 0.083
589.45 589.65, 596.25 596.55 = 0.055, 0.032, 0.078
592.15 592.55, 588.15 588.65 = 0.098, 0.089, 0.107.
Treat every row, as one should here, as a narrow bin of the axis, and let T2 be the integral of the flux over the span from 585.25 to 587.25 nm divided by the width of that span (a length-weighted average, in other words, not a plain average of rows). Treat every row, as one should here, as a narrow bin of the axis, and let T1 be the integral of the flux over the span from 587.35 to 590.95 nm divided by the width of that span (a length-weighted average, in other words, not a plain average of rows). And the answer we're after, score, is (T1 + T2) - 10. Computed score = -6.52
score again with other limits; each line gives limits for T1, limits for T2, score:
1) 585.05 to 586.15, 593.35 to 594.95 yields -6.46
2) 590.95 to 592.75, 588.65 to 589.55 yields -6.67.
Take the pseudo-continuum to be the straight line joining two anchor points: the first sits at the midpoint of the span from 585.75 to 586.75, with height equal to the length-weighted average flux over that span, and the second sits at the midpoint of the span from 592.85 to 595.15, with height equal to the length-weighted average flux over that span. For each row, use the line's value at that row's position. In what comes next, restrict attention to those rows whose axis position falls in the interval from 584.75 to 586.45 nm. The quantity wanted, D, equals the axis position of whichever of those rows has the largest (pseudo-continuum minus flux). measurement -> 585.10 nm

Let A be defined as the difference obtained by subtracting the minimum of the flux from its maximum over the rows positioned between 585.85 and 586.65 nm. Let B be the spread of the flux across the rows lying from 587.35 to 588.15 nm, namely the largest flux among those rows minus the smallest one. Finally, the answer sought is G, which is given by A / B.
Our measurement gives 1.6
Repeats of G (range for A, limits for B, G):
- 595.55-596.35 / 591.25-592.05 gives 1.7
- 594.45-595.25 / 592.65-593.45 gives 2.5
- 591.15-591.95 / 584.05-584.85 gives 1.0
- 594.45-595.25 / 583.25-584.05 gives 1.2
